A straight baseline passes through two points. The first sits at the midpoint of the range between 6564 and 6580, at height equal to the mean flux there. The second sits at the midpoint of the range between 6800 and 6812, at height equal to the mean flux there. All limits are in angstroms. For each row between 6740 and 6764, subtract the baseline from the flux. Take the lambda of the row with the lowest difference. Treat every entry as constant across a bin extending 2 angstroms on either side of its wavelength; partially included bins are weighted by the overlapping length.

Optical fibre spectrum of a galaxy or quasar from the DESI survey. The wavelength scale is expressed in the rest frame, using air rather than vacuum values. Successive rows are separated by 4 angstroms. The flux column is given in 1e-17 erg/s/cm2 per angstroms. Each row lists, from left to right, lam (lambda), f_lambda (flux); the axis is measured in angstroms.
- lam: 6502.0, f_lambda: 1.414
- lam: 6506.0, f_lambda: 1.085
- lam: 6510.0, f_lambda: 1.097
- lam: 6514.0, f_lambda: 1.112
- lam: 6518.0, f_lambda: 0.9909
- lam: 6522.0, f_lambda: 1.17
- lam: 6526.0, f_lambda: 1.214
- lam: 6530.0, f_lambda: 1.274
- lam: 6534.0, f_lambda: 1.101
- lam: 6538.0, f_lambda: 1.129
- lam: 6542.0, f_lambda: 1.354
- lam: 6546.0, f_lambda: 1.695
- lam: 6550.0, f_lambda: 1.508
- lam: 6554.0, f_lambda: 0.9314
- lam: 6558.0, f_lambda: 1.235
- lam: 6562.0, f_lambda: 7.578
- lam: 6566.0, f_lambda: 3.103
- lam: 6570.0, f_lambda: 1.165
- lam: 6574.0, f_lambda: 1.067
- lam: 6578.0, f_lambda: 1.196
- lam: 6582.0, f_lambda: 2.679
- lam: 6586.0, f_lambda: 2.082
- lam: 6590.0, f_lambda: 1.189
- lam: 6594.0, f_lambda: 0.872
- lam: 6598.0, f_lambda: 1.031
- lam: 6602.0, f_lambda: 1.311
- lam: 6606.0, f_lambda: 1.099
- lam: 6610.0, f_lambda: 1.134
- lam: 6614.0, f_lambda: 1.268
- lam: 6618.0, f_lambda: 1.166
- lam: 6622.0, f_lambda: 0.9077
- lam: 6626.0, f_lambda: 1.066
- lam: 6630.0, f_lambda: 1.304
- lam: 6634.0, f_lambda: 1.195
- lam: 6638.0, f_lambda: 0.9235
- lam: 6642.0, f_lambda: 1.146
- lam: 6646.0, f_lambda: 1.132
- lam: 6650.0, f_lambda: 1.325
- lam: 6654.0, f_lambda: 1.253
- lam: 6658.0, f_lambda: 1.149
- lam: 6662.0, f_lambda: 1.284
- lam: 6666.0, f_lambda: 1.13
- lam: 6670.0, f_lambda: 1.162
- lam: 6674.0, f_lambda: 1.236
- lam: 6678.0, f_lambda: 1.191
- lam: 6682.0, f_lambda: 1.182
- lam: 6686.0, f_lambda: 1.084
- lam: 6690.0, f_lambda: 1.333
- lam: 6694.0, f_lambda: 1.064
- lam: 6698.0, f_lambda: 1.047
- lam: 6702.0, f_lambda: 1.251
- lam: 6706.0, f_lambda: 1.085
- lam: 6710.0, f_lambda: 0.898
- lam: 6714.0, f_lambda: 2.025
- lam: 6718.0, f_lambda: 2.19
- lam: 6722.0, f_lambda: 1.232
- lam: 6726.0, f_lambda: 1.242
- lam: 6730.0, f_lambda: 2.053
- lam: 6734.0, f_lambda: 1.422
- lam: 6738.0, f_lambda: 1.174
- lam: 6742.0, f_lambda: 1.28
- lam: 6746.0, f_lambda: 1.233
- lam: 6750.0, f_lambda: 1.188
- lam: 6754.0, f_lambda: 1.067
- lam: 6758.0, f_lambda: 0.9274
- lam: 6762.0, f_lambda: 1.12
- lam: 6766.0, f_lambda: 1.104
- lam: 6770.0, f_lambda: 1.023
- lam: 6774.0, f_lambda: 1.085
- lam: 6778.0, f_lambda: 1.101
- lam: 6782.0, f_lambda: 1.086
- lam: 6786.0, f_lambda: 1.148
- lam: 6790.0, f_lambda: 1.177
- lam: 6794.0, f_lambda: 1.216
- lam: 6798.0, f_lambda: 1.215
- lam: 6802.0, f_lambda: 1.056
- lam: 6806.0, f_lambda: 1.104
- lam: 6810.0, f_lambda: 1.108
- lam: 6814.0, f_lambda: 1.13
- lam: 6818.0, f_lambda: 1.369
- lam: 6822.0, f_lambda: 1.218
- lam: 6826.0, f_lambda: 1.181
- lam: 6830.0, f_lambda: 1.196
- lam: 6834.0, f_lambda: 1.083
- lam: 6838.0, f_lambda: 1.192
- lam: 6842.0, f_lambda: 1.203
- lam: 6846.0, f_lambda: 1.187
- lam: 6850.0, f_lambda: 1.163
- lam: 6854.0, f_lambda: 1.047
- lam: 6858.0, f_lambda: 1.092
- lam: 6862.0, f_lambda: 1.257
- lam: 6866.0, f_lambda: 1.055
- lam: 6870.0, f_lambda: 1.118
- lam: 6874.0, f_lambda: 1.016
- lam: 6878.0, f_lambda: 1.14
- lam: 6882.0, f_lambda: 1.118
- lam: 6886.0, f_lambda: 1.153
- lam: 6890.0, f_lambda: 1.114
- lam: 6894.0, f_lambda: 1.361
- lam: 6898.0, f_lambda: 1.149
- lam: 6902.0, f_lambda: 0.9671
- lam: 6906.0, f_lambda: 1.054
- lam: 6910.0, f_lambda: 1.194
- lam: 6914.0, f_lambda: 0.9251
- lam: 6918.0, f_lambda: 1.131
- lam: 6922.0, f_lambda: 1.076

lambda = 6758.0 angstroms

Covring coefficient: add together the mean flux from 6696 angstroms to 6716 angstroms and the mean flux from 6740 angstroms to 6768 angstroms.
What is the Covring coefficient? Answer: 2.39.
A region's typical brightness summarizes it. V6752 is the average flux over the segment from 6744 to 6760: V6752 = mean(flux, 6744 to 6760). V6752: 1.1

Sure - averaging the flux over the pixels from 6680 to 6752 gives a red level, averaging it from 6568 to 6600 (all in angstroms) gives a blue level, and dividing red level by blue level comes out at 0.94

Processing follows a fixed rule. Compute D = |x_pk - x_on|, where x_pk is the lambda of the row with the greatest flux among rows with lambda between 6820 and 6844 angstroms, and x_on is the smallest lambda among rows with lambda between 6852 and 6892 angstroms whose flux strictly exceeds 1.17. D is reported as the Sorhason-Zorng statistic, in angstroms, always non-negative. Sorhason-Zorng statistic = 40 angstroms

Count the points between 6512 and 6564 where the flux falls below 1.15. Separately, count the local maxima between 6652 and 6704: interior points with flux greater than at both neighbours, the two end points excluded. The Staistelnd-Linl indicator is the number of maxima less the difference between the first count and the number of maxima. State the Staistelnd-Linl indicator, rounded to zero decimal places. 1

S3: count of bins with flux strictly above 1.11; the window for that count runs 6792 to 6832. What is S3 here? 7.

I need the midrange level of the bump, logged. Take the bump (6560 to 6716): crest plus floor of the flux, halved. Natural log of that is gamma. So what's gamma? 1.44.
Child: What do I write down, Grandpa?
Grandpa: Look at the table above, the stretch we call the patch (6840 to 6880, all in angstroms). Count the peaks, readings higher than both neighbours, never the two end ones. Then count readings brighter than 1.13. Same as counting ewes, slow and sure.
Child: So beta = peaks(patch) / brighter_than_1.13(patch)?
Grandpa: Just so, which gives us 0.400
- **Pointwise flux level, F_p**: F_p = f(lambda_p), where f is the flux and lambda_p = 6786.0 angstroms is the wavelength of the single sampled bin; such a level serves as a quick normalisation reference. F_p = 1.148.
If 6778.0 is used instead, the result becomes 1.101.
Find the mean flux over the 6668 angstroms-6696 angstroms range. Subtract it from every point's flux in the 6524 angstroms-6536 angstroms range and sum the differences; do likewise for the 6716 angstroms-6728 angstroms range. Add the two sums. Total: 1.2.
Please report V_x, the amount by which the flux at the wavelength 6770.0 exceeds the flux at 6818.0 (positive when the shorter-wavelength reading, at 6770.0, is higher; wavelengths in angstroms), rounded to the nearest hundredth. -0.35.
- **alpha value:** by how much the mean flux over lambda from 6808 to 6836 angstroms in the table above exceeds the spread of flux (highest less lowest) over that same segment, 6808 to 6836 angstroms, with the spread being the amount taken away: 0.90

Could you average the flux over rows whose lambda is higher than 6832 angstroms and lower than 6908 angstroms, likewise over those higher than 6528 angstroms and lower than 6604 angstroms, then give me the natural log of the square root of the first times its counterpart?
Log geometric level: 0.34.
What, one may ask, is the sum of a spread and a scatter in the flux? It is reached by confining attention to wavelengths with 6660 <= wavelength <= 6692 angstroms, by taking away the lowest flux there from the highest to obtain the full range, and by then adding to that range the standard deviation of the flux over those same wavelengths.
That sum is 0.33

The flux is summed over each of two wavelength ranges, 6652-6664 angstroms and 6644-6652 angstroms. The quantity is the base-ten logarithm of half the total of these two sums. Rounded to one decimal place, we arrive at 0.5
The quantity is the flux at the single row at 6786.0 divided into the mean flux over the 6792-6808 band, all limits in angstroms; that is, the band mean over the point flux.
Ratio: 1.0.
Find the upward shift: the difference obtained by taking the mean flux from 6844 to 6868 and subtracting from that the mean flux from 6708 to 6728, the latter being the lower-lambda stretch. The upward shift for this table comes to -0.38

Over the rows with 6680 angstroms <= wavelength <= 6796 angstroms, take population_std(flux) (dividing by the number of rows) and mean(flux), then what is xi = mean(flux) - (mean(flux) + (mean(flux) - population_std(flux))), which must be -0.93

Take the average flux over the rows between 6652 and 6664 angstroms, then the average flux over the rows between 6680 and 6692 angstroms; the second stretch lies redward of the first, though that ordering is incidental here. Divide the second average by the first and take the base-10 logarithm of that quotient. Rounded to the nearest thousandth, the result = -0.010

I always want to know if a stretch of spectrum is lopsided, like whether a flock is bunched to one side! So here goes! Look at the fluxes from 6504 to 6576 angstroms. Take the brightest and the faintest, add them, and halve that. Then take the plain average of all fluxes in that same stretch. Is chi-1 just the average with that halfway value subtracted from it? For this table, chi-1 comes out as -2.6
